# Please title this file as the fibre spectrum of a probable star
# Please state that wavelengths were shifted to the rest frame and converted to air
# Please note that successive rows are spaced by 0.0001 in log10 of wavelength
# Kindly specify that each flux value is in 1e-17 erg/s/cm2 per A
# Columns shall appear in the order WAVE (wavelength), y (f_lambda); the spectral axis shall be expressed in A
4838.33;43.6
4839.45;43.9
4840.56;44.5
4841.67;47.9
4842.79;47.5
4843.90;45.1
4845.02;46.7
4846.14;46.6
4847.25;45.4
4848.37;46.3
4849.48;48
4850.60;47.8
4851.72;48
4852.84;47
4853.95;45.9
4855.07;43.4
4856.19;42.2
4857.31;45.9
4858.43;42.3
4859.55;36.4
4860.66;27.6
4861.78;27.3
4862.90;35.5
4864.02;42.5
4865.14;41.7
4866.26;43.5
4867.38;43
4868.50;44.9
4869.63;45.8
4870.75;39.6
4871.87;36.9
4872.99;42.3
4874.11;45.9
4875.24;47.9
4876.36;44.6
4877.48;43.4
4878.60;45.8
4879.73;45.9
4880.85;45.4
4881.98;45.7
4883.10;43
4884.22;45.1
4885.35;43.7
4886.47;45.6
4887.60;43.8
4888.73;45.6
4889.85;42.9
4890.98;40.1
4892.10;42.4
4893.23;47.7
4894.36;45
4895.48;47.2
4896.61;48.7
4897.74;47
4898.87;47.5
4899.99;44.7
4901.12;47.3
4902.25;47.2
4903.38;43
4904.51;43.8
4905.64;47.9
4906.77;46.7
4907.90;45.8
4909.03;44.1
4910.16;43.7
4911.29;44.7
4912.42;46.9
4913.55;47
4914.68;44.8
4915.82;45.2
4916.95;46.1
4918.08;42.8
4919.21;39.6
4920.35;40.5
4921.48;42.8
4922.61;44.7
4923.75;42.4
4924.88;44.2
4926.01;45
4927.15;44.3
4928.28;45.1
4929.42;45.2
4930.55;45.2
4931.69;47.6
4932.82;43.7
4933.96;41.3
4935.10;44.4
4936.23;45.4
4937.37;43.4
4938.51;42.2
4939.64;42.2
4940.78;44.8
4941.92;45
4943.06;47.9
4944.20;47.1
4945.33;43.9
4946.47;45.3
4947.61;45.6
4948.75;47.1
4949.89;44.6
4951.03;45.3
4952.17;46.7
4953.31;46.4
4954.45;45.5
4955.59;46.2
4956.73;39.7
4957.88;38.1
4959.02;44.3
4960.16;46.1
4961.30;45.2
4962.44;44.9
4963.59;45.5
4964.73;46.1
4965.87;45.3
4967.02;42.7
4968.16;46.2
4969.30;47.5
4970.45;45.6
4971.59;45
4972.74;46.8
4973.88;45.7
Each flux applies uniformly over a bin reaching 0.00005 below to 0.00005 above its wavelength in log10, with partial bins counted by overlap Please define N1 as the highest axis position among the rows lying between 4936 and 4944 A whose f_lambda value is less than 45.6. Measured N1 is 4941.92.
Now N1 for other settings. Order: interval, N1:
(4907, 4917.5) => 4915.82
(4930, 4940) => 4939.64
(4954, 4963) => 4962.44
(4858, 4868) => 4867.38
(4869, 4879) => 4877.48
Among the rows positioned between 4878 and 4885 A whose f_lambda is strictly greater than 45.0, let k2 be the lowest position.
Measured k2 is 4878.60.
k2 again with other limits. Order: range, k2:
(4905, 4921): 4905.64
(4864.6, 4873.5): 4869.63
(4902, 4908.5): 4902.25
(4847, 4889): 4847.25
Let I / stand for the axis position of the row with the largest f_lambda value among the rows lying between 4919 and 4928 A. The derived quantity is 4926.01 A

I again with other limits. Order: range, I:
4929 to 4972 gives 4943.06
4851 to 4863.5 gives 4851.72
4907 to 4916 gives 4913.55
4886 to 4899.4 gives 4896.61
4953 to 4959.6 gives 4953.31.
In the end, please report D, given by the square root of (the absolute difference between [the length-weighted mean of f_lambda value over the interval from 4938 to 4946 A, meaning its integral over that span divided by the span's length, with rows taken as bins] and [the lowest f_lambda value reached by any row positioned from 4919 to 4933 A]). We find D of 2.28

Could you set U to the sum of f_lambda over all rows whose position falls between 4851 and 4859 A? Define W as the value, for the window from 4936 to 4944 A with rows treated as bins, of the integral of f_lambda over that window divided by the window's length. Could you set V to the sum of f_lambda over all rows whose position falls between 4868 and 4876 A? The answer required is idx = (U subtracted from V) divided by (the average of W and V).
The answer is -0.07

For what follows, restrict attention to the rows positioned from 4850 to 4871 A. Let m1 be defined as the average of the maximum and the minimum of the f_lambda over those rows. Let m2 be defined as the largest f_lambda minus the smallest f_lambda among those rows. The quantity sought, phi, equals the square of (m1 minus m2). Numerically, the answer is 287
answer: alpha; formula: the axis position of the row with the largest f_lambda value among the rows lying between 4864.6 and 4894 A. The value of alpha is 4875.24 A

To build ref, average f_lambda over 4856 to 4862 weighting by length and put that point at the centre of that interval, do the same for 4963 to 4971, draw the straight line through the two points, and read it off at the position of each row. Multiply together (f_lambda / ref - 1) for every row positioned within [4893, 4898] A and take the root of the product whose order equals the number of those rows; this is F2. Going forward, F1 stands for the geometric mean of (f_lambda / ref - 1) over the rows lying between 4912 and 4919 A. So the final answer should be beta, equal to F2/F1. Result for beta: 2.1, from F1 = 0.08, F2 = 0.17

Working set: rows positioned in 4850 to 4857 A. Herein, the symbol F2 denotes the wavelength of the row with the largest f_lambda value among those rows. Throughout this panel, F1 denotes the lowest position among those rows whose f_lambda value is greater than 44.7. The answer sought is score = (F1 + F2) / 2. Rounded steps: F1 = 4850.60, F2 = 4851.72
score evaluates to 4851.2 A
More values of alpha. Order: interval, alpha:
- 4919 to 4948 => 4943.06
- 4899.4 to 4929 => 4905.64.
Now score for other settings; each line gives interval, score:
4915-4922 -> 4916.4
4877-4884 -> 4879.2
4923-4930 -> 4927.7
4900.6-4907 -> 4903.4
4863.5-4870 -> 4869.1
